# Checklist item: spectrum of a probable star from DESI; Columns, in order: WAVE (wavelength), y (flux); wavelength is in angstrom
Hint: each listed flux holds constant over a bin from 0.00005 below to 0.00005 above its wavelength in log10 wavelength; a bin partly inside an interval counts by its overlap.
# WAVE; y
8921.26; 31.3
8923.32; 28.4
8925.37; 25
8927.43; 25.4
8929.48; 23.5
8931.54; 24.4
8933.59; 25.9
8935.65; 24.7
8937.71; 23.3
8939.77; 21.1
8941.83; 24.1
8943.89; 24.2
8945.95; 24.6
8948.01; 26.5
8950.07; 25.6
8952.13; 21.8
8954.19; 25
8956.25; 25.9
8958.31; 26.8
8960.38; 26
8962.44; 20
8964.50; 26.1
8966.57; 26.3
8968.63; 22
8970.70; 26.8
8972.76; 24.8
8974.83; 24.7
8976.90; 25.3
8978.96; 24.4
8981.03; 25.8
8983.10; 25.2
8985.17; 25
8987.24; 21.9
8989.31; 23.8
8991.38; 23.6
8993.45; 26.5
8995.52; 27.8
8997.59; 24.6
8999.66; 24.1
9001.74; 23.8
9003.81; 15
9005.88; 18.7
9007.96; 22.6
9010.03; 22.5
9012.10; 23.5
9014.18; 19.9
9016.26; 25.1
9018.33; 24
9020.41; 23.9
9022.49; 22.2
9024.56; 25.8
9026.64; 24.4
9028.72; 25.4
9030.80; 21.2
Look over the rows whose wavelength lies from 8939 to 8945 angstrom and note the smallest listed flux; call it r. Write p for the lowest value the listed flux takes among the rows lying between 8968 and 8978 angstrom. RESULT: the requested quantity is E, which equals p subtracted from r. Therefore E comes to -1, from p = 22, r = 21.1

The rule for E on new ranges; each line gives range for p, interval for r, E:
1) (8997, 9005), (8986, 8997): 7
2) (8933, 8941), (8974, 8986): 3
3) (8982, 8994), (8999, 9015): -7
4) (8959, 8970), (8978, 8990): 2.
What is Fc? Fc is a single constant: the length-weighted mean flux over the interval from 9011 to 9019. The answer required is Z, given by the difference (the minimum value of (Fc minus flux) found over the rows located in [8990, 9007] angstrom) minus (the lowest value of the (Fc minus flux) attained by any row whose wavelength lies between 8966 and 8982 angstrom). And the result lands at -1.0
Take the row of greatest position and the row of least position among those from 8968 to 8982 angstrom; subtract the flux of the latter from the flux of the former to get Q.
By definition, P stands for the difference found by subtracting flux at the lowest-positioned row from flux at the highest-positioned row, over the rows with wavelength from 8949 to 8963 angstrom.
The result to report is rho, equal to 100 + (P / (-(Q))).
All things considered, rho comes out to 101.5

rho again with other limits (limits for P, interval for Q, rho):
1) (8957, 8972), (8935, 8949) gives 100.0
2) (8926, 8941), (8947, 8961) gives 91.4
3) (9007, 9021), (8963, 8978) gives 101.6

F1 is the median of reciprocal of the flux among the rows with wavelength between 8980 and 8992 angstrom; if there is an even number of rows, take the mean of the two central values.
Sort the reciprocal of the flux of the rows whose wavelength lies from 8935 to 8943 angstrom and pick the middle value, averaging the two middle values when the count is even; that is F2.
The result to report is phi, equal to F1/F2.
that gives 0.97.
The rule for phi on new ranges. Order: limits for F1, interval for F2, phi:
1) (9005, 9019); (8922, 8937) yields 1.11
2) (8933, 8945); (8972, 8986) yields 1.04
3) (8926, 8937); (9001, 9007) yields 0.76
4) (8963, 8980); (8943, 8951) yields 1.00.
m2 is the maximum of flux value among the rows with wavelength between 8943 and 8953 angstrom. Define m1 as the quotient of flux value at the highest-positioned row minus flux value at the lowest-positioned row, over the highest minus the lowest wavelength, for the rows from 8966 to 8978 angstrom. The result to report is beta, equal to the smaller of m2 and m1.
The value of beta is -0.10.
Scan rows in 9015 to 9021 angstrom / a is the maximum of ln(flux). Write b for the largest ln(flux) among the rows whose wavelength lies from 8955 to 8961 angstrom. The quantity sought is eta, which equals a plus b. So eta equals 6.51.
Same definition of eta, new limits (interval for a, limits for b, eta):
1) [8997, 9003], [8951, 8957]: 6.46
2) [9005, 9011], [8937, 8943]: 6.30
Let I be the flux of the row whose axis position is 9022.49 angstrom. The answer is 22.2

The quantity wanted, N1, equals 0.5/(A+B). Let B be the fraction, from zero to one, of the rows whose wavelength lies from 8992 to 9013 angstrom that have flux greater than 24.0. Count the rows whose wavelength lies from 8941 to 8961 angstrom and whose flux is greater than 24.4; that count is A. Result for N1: 0.068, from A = 7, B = 0.4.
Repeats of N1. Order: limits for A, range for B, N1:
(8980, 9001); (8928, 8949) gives 0.075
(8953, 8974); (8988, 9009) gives 0.060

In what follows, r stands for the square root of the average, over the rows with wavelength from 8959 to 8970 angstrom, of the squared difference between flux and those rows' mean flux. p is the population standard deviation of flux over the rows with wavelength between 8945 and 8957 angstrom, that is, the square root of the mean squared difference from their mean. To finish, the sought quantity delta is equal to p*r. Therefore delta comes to 3.9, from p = 1.5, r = 2.59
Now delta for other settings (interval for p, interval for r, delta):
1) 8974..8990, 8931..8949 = 1.7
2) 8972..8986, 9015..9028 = 0.5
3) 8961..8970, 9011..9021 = 4.8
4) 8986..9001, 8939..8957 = 3.1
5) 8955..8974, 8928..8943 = 3.1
